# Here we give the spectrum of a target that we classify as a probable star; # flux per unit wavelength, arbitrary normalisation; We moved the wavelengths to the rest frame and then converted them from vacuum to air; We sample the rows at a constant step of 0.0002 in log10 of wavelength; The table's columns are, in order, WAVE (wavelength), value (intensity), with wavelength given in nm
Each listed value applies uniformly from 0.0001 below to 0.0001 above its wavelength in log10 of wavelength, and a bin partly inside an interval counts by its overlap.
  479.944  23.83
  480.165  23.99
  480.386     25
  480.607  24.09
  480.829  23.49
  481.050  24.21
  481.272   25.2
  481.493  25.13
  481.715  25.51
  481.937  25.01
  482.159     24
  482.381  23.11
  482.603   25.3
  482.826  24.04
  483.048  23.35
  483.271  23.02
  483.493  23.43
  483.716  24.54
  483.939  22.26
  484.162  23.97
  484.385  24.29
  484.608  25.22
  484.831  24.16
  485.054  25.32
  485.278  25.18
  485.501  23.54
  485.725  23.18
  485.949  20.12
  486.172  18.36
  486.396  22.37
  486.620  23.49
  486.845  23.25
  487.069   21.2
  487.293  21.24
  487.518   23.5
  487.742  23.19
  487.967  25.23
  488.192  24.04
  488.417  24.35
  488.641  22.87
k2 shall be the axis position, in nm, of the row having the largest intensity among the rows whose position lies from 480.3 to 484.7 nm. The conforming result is 481.715 nm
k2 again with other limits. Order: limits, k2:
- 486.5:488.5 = 487.967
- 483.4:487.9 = 485.054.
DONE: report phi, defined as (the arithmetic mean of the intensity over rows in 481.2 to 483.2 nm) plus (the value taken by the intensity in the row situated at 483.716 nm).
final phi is 49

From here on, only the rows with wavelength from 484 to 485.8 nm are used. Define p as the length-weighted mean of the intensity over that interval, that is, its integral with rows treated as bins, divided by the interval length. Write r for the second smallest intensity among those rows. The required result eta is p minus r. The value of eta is 0.8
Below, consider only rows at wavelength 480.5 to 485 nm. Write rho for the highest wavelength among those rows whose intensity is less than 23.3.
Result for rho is 483.939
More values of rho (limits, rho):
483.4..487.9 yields 487.742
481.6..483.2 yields 482.381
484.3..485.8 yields 485.725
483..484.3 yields 483.939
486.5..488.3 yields 487.742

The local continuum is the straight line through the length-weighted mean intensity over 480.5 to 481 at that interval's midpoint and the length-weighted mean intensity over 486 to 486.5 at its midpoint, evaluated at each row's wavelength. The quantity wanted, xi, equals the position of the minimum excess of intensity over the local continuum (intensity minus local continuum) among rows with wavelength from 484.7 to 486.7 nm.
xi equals 486.172 nm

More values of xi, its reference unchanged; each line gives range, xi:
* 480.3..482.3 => 480.829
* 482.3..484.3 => 482.381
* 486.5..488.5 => 487.069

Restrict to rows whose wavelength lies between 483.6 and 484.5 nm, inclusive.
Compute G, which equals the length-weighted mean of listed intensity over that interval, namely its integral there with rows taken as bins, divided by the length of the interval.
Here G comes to 23.8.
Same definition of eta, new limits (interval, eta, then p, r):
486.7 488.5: 2.0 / 23.2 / 21.24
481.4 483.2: 1.0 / 24.4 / 23.35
